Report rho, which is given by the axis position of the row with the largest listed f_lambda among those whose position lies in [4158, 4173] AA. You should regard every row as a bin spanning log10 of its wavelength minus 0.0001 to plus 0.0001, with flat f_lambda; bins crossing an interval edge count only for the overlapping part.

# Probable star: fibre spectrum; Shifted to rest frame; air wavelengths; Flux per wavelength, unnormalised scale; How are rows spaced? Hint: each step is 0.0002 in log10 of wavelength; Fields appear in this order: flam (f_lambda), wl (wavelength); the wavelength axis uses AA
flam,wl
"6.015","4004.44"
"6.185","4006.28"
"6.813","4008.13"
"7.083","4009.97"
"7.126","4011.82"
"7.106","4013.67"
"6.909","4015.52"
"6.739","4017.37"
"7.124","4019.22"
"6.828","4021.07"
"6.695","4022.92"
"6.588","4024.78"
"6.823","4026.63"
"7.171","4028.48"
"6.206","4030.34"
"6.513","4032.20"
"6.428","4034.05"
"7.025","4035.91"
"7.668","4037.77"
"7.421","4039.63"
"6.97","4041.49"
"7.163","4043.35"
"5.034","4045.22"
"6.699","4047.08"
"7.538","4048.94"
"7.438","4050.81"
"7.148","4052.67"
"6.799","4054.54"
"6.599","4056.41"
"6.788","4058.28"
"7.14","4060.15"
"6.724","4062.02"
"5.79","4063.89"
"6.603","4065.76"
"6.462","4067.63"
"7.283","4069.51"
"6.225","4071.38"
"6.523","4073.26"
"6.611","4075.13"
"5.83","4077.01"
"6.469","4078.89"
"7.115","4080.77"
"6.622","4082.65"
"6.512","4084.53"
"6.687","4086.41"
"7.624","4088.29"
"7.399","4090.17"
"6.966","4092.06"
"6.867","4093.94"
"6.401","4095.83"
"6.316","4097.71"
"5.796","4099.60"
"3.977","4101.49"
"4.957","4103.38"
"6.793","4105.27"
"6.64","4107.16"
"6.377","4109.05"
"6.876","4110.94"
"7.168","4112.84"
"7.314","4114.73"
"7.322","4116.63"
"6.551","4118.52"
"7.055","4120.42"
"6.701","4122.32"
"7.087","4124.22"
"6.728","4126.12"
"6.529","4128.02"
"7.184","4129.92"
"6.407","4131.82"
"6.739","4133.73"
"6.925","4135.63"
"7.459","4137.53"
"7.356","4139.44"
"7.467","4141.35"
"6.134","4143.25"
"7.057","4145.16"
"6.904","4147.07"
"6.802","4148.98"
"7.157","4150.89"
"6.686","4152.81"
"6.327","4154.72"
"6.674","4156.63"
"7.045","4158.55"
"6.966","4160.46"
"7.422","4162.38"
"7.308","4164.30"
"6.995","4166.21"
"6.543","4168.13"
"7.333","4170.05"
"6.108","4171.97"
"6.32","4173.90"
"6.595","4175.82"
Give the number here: 4162.38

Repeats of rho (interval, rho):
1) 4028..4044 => 4037.77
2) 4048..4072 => 4048.94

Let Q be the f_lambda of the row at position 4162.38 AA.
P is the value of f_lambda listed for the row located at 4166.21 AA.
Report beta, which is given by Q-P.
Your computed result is 0.43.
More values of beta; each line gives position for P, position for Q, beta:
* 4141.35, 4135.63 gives -0.54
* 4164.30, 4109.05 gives -0.93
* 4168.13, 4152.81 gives 0.14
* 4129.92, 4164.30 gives 0.12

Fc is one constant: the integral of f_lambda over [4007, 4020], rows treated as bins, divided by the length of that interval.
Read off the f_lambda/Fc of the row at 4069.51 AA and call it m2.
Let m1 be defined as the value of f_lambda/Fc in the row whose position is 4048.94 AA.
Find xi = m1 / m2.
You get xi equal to 1.04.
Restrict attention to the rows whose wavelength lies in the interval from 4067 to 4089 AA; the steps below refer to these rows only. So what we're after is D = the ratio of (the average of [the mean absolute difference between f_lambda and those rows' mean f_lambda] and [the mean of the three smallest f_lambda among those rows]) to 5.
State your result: 0.65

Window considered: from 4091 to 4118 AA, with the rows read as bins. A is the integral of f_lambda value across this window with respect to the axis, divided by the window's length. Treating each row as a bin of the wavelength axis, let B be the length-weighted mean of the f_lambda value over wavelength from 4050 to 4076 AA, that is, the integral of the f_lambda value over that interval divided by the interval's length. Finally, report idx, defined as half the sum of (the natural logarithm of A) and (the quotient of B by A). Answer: 1.45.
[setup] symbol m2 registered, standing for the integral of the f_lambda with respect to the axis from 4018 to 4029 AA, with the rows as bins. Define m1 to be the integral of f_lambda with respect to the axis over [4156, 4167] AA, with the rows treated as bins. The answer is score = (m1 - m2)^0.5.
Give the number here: 1.6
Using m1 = 77.9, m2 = 75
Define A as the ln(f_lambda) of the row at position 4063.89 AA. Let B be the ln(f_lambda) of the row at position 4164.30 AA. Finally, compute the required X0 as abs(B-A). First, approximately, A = 1.76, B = 1.989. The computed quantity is 0.23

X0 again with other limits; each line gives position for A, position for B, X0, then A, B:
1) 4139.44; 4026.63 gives 0.08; 2.00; 1.920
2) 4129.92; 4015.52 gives 0.04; 1.97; 1.933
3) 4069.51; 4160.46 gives 0.04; 1.99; 1.941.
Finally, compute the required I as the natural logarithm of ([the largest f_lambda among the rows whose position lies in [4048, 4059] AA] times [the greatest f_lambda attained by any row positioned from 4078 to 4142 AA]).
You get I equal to 4.05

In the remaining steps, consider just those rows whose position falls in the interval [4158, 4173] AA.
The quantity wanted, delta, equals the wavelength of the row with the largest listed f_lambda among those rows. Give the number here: 4162.38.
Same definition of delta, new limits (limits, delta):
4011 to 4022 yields 4011.82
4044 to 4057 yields 4048.94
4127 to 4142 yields 4141.35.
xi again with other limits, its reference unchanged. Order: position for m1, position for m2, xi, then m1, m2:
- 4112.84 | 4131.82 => 1.12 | 1.03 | 0.92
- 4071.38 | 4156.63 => 0.93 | 0.89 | 0.96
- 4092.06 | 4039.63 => 0.94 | 1.00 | 1.06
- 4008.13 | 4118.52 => 1.04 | 0.98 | 0.94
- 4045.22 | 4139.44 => 0.68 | 0.72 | 1.06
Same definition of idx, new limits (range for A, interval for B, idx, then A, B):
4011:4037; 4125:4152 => 1.47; 6.81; 6.92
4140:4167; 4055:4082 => 1.44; 6.93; 6.59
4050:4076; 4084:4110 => 1.43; 6.72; 6.38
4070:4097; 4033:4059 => 1.47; 6.71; 6.91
